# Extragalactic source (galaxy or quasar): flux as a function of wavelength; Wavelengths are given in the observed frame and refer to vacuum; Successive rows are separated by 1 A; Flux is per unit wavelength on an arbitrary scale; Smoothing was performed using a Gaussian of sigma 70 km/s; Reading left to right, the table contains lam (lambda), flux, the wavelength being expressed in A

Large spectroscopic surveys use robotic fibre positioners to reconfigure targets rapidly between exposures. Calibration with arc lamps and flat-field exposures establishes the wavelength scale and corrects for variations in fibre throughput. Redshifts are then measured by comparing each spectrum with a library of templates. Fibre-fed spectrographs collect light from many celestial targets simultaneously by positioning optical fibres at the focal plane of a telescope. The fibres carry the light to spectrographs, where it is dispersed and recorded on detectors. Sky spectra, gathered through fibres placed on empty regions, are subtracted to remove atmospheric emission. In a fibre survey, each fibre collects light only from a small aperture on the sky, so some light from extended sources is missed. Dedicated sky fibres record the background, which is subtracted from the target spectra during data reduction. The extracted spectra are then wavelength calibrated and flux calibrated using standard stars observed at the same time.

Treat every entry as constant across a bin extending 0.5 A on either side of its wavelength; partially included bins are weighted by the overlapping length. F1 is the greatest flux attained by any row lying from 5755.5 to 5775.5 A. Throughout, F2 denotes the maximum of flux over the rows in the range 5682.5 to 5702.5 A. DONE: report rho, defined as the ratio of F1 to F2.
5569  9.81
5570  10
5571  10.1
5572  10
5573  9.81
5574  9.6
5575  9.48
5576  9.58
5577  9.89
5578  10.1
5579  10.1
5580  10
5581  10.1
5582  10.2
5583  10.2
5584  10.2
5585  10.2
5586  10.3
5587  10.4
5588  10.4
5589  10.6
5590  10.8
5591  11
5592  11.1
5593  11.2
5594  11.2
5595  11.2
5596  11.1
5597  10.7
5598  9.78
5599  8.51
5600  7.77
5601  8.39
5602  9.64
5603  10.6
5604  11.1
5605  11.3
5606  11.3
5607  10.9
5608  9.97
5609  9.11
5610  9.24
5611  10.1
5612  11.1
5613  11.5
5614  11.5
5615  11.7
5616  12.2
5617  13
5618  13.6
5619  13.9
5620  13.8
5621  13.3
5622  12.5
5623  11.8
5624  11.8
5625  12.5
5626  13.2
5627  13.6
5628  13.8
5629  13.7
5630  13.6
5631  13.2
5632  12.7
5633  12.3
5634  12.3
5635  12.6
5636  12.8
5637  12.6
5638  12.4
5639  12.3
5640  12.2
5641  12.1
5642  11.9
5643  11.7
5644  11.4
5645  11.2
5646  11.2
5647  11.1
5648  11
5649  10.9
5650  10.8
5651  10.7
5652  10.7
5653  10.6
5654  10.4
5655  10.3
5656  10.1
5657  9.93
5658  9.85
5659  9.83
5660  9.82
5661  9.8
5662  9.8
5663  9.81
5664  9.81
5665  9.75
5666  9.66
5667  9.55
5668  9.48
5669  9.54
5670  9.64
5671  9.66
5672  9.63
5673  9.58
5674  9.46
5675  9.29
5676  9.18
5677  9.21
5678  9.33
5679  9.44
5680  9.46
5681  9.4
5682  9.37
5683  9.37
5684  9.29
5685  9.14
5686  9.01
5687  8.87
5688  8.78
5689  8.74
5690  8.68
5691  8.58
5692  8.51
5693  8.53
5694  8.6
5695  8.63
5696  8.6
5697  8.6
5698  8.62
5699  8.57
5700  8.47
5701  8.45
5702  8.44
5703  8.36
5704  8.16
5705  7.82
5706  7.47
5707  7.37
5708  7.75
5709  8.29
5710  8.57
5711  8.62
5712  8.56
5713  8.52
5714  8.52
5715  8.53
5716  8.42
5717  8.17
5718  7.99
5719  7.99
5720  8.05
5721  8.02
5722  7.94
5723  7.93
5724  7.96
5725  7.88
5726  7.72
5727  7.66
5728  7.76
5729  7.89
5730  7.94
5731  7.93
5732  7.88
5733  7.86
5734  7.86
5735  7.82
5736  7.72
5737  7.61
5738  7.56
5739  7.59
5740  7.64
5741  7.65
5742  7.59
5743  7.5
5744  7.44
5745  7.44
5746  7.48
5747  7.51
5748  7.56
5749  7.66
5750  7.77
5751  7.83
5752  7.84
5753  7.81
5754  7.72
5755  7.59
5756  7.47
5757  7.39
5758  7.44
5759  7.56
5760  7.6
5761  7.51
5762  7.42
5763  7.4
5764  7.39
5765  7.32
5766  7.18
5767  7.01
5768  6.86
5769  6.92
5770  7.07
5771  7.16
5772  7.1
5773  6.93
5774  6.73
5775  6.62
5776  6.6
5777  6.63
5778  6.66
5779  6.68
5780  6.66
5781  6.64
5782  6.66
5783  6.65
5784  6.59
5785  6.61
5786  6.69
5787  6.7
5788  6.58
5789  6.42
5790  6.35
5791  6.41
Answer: 0.81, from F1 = 7.6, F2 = 9.37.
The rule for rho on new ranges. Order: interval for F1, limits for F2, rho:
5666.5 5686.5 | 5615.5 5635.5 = 0.69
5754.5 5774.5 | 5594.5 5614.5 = 0.66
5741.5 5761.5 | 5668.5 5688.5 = 0.81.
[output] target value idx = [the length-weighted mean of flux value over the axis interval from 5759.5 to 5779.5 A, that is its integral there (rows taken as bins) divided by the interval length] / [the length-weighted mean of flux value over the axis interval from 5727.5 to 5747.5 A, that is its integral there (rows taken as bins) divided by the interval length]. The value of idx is 0.92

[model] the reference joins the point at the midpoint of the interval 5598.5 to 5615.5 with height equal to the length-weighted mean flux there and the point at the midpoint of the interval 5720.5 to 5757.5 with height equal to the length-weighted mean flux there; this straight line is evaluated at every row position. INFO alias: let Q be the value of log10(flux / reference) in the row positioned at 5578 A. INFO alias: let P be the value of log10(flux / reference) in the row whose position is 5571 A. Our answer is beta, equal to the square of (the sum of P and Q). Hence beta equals 0.0037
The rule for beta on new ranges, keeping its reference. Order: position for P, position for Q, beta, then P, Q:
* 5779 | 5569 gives 0.0042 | -0.02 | -0.047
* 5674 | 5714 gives 0.0017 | 0.02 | 0.017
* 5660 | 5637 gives 0.0206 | 0.03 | 0.116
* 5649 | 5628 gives 0.0445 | 0.06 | 0.148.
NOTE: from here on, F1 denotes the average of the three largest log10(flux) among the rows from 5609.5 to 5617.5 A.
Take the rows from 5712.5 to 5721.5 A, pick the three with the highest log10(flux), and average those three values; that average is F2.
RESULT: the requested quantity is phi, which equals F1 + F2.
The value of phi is 2.02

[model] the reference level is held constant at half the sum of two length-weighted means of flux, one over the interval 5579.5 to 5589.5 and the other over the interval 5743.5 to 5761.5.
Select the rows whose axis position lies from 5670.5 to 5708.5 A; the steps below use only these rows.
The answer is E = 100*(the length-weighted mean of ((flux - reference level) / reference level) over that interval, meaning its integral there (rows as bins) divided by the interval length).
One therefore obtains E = -1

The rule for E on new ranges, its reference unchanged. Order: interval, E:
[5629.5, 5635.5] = 43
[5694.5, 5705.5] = -6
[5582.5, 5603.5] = 15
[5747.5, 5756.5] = -14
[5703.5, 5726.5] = -9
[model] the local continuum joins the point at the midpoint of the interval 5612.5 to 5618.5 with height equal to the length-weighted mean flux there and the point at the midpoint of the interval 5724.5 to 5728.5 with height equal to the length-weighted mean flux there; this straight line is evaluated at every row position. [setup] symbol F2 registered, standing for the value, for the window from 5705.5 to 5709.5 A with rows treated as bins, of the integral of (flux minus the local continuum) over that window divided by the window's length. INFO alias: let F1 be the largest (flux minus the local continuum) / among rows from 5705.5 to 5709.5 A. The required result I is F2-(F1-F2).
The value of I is -1.4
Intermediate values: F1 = -0.2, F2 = -0.8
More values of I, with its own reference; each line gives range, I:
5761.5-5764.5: 1.1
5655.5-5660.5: -0.7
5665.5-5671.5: -0.7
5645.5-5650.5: -0.1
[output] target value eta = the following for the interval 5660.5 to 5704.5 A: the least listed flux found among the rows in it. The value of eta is 8.16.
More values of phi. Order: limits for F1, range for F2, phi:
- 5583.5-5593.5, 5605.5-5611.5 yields 2.08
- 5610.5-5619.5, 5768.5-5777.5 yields 1.98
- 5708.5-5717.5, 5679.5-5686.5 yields 1.91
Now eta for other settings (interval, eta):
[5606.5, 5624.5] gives 9.11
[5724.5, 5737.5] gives 7.61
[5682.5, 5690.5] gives 8.68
